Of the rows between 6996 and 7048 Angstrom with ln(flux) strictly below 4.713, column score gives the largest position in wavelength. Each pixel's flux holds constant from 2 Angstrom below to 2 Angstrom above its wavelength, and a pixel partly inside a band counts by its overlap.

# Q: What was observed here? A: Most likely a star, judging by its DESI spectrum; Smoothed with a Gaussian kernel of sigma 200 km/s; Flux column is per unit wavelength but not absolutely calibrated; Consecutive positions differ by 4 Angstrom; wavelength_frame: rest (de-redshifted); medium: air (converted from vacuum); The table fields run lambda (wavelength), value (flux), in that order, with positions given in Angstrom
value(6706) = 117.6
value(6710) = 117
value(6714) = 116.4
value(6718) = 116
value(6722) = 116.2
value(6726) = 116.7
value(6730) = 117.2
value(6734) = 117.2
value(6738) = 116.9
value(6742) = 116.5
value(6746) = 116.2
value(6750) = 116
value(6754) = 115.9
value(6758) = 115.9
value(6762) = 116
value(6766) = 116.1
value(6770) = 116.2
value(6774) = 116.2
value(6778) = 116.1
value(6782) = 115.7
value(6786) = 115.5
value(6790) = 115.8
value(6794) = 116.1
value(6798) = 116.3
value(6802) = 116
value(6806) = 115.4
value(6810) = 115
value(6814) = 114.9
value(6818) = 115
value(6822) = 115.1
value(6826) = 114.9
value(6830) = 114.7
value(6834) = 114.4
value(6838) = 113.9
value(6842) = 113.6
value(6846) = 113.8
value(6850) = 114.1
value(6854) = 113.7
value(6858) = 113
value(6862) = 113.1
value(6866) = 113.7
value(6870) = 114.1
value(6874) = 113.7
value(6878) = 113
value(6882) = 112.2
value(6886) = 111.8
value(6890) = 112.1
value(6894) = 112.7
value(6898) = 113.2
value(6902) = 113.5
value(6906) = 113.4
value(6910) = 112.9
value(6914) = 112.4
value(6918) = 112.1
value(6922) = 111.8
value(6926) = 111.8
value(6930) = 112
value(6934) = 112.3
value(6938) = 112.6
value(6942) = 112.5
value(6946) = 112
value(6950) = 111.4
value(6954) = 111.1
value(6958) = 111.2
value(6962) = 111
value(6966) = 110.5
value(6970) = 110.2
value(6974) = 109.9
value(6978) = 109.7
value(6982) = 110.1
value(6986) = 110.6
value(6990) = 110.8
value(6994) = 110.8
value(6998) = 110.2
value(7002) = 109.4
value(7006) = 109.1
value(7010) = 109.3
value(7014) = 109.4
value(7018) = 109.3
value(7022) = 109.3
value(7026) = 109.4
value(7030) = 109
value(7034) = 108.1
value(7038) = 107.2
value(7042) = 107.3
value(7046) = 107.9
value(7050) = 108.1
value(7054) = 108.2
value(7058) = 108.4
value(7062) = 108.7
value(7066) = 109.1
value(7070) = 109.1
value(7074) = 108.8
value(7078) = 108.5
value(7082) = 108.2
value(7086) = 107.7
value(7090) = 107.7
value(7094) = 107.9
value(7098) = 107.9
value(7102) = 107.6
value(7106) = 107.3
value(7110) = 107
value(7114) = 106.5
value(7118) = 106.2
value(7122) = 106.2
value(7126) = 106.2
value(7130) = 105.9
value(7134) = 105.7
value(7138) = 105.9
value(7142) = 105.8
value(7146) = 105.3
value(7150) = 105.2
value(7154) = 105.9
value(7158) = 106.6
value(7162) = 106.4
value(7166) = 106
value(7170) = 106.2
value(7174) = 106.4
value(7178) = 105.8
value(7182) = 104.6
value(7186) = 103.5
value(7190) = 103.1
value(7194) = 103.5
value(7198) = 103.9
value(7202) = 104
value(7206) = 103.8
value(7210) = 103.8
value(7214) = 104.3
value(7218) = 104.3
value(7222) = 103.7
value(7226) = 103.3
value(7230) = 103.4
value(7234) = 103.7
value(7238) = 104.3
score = 7046 Angstrom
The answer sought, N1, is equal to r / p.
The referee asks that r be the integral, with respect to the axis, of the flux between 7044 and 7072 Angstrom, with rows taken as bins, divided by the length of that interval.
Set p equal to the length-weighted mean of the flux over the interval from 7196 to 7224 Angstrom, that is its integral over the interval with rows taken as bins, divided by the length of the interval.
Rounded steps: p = 104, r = 108.5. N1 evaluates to 1.04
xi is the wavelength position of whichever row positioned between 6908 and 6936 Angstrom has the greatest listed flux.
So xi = 6910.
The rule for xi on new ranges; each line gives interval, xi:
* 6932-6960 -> 6938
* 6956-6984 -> 6958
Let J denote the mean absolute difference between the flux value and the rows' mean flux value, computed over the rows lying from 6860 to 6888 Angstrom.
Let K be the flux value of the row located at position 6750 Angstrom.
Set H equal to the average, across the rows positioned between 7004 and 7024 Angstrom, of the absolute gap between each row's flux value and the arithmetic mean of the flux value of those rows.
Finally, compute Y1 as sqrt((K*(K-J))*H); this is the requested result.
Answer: 31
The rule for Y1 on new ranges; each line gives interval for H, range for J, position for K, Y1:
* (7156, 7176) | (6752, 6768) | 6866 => 48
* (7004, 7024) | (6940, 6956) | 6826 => 31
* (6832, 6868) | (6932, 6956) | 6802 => 65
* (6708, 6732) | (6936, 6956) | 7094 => 67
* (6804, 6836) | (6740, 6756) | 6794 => 52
